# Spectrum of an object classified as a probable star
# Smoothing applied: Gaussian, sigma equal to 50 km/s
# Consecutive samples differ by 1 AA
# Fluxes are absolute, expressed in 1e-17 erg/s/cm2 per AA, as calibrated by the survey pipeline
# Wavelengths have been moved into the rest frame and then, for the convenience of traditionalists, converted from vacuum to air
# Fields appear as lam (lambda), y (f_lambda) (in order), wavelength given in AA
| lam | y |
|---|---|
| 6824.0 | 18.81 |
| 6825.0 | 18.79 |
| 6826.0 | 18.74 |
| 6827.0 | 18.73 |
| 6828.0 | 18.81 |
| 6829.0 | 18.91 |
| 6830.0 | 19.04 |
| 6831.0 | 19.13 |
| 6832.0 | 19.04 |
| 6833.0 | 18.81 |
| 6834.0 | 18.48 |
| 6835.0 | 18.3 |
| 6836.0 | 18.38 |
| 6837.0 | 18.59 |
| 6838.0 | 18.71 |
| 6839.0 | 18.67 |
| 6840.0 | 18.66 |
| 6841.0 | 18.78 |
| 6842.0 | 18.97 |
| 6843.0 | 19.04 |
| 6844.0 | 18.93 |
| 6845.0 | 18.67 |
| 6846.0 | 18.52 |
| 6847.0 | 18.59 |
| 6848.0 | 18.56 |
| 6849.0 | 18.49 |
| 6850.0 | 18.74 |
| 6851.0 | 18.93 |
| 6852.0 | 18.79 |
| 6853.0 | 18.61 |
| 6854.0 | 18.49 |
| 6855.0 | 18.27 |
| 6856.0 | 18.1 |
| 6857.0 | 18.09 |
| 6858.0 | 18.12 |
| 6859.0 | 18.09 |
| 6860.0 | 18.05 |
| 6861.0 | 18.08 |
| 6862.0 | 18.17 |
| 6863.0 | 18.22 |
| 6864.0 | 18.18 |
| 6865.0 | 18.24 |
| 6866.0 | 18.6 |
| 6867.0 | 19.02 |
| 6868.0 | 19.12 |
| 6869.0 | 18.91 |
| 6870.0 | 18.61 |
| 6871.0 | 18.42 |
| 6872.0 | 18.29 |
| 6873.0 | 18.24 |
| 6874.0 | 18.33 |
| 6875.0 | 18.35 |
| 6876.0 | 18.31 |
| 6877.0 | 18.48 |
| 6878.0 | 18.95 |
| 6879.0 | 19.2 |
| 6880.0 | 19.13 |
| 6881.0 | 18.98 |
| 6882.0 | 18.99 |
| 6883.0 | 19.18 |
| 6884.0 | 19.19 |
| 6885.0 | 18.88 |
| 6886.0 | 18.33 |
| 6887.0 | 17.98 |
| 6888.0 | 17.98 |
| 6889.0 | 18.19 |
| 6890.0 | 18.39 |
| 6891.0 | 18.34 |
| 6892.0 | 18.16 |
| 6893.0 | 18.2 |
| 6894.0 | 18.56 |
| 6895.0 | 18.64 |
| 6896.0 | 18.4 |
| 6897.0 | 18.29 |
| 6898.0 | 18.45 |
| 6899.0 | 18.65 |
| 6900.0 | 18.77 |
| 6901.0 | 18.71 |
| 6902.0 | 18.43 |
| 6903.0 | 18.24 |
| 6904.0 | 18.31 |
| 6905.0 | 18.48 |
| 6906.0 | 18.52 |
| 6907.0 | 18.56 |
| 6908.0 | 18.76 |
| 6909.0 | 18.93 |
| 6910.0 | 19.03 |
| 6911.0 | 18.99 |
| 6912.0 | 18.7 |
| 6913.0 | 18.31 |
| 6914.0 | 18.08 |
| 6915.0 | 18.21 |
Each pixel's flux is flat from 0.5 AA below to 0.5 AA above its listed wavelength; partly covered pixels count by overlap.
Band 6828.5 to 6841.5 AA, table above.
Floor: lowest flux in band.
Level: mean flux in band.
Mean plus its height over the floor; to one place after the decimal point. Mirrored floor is 19.2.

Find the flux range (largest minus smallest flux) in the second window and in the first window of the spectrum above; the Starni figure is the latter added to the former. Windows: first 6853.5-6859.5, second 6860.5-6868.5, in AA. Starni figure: 1.44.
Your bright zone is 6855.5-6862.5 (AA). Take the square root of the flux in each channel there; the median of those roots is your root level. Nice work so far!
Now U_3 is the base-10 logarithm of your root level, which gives 0.629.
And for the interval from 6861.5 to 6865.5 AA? 0.630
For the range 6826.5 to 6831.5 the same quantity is 0.638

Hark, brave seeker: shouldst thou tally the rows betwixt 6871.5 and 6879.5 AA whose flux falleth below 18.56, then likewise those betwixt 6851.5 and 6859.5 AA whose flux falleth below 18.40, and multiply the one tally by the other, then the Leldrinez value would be 30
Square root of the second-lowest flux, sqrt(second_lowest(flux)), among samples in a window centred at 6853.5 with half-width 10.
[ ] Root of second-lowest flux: 4.25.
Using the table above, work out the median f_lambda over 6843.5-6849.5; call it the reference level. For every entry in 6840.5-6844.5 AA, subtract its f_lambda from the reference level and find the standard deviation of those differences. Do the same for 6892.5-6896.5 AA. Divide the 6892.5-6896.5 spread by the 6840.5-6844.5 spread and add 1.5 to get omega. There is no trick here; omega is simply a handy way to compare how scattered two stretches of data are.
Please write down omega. 3.3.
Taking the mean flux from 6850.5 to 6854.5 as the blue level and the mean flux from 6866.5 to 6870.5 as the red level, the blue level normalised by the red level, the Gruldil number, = 0.989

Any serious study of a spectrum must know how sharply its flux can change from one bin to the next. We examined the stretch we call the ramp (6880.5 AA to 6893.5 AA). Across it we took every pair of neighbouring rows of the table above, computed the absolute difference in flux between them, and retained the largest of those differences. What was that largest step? 0.55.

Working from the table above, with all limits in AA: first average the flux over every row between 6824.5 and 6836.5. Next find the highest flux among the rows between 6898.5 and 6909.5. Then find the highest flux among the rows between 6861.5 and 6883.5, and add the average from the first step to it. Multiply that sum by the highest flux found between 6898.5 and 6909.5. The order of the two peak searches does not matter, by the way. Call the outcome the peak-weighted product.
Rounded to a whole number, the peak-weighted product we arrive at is 719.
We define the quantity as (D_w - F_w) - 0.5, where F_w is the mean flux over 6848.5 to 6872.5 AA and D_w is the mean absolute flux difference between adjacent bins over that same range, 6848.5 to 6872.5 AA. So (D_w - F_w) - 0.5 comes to -18.8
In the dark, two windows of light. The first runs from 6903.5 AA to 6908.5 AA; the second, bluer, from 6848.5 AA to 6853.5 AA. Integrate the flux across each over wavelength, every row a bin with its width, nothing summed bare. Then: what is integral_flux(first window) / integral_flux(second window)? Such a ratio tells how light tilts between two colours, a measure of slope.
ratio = 0.99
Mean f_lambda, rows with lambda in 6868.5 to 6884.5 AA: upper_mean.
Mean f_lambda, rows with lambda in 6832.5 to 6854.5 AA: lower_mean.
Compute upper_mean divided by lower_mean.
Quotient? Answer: 1.00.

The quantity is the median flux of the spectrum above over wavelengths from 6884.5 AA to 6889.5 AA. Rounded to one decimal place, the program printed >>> 18.2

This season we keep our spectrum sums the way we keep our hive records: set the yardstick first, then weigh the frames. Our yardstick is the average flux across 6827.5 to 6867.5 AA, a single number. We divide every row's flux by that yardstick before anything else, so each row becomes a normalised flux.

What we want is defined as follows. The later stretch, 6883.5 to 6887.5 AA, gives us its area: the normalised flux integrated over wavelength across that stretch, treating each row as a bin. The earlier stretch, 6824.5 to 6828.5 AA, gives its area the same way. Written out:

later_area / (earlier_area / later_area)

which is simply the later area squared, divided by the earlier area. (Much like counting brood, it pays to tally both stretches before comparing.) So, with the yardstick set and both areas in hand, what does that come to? 3.97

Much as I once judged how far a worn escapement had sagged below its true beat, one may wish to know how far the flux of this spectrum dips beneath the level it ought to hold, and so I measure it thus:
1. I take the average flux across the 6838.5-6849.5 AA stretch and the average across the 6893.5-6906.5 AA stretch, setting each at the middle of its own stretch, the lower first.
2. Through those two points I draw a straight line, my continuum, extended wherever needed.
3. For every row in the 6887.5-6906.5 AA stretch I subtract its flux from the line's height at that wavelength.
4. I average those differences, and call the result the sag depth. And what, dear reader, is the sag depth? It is 0.10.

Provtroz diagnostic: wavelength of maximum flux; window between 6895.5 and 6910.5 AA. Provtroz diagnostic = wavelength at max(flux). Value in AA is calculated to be 6910.0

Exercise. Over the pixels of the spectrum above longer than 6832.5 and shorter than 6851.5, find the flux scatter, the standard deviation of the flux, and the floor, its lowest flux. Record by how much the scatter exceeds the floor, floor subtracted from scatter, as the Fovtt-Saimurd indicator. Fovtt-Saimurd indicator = -18.1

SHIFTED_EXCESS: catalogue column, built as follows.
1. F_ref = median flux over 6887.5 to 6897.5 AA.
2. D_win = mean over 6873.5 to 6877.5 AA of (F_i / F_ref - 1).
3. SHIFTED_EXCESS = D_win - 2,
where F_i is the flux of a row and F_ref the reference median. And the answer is -2.00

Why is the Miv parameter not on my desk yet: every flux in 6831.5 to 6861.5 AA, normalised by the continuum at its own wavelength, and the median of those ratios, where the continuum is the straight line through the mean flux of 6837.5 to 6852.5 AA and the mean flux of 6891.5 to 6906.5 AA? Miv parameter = 0.992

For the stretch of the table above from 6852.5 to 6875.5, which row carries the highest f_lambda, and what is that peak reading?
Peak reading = 19.12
